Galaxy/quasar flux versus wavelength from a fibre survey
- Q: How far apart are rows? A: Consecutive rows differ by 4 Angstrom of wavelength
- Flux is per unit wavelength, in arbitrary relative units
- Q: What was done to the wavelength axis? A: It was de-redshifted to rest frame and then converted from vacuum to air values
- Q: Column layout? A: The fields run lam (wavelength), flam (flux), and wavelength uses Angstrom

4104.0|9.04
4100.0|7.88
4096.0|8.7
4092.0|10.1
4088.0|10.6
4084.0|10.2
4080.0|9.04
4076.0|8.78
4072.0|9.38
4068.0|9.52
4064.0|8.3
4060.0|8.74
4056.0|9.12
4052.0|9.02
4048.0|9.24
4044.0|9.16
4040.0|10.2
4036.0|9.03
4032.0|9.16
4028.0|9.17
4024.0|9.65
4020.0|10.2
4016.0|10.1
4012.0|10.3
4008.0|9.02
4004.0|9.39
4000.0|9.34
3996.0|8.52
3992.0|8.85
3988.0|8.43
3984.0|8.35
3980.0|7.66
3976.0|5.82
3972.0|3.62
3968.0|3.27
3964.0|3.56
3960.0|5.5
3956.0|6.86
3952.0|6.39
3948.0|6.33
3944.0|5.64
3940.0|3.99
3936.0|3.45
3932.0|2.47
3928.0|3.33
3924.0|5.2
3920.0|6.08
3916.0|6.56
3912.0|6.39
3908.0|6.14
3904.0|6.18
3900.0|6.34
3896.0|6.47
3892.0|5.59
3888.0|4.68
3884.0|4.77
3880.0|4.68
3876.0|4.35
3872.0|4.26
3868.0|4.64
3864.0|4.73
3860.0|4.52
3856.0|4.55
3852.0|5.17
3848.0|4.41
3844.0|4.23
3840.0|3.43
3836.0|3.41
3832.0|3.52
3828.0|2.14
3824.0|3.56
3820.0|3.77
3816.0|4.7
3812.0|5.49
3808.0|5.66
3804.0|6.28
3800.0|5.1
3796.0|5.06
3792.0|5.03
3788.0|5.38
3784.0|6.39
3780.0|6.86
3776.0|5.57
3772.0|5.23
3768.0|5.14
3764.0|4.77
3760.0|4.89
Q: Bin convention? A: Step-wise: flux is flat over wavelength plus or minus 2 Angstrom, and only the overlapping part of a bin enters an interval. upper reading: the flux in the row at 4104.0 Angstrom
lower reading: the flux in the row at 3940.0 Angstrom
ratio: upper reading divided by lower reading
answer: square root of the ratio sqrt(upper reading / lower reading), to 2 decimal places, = 1.51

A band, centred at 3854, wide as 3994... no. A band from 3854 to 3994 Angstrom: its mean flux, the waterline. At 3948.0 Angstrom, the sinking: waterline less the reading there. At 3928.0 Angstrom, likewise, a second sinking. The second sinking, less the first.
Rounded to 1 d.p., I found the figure 3.0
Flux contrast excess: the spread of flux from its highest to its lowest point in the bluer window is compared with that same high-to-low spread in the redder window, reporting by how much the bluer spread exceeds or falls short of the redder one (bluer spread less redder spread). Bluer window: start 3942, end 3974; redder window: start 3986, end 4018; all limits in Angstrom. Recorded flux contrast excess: 1.7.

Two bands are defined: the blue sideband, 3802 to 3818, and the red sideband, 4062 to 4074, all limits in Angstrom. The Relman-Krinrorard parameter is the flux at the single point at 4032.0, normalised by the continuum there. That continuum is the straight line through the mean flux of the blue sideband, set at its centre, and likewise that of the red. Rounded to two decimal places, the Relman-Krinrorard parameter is 1.07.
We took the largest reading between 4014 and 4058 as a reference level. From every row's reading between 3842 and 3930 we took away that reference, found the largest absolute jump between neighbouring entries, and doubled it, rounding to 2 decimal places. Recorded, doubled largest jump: 3.74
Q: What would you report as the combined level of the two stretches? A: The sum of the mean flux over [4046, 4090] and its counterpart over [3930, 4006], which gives 15.4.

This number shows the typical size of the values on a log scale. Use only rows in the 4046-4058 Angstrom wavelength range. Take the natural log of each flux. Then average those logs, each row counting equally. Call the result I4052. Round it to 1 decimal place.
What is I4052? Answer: 2.2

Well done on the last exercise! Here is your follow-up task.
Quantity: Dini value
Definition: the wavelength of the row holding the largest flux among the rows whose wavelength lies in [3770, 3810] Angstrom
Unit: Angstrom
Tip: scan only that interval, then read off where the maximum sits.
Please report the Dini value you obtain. 3780.0 Angstrom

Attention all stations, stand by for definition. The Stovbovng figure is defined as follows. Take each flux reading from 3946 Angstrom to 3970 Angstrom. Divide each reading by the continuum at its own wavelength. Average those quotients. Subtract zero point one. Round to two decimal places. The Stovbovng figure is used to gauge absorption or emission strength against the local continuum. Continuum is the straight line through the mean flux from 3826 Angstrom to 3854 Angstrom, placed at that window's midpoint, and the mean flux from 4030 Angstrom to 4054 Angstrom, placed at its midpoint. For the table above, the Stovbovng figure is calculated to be 0.67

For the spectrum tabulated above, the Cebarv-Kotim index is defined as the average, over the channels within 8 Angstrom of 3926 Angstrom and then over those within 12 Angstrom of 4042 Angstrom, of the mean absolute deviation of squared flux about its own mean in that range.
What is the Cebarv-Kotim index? 8.7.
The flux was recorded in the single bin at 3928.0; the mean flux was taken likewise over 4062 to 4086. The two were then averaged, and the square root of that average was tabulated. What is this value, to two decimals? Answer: 2.50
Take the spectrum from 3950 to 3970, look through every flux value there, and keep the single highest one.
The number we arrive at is 6.86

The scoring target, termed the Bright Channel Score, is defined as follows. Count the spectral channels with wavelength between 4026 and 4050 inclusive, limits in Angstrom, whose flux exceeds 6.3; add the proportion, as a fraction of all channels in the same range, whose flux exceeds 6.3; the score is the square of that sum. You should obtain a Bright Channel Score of 49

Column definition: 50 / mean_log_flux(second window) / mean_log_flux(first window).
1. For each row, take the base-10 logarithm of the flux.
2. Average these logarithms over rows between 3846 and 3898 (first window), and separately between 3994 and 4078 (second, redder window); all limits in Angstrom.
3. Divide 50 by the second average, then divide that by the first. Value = 76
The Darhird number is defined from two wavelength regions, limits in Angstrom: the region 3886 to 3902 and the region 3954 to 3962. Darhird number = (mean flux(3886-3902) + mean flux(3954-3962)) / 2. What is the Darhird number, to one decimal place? 6.0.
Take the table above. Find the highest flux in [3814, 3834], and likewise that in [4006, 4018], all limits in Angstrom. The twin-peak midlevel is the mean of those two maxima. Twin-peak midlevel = 7.5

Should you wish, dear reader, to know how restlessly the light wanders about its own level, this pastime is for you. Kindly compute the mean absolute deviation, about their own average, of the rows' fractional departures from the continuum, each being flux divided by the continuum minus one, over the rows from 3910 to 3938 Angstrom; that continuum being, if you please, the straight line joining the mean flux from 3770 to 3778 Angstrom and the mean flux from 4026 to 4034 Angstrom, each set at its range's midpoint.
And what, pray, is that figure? 0.20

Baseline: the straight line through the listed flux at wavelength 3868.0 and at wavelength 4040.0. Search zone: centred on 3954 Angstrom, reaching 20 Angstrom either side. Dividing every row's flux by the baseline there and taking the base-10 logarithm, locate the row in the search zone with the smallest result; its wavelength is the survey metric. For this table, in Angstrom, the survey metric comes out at 3968.0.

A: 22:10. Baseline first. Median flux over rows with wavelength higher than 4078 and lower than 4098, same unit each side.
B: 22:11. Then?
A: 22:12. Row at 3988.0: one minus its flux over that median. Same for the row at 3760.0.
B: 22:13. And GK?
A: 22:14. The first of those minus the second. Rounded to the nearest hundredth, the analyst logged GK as -0.35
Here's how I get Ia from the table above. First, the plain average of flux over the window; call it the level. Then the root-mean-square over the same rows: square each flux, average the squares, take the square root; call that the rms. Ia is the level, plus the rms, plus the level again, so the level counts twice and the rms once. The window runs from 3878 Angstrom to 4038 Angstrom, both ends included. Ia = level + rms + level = 20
